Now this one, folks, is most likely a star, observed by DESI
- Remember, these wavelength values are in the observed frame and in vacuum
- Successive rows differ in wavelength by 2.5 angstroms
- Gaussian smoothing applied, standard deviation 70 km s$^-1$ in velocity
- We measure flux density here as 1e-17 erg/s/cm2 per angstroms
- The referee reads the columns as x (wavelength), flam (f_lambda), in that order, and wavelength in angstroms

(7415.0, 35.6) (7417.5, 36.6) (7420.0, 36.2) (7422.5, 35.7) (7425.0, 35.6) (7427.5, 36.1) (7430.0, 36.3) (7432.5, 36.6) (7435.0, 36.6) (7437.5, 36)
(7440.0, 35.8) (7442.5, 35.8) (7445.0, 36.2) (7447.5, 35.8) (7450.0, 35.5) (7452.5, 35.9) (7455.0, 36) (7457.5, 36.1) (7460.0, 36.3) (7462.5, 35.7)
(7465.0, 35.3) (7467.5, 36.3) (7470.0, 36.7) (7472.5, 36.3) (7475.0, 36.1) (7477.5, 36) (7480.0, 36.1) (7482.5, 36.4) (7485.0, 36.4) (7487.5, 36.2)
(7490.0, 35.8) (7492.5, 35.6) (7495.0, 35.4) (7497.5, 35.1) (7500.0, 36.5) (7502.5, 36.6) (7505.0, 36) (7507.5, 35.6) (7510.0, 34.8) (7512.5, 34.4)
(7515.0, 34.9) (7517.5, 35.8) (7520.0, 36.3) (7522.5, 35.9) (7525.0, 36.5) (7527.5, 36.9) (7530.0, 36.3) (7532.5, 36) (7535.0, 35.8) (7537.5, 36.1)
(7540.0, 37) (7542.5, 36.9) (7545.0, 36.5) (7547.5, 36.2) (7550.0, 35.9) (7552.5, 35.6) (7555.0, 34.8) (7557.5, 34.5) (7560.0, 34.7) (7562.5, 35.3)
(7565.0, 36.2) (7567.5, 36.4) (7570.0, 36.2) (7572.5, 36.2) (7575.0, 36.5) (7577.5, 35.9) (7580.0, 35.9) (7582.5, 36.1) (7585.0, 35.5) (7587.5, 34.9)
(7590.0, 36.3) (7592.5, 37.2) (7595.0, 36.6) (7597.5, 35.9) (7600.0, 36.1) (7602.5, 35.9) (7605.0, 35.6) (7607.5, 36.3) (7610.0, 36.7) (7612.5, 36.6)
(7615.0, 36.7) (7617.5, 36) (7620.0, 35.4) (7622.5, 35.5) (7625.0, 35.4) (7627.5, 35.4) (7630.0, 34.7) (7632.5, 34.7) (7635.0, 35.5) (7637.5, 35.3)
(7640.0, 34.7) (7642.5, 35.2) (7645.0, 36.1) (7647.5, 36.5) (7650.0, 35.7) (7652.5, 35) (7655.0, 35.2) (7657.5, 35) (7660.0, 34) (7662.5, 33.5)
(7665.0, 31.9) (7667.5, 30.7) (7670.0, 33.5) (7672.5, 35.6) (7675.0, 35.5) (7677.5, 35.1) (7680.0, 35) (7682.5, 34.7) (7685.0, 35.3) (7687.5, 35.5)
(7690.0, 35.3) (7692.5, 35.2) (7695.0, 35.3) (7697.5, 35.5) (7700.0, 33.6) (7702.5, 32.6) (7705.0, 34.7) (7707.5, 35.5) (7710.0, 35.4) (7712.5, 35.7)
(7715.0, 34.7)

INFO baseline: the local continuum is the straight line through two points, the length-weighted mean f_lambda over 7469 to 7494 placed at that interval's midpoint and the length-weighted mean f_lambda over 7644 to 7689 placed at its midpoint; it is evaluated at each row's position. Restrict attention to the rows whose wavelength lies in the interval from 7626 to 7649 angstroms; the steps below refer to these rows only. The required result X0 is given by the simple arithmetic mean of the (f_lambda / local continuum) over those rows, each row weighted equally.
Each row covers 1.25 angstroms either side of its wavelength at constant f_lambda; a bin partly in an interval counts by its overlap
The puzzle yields 1.01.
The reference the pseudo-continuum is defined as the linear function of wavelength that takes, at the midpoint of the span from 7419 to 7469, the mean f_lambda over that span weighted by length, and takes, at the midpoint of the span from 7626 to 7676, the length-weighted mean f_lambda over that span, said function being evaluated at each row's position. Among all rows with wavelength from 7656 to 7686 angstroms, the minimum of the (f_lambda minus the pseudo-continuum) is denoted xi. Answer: -3.88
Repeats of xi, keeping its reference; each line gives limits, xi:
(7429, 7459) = -0.45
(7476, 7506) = -0.55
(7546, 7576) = -0.78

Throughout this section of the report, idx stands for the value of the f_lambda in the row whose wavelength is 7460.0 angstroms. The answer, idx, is 36.3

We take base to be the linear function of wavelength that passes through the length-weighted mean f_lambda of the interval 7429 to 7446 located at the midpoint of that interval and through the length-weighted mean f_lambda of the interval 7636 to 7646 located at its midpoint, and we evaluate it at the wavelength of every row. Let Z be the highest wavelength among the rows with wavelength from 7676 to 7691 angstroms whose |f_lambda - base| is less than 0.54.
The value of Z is 7690.0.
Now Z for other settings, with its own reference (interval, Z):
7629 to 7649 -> 7642.5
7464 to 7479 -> 7477.5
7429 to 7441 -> 7440.0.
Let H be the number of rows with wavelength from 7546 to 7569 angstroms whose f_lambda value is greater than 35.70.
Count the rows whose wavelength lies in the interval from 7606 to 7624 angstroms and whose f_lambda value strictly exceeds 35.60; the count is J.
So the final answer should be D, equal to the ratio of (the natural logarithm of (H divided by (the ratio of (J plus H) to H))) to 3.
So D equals 0.19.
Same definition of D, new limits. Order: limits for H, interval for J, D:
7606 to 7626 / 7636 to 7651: 0.38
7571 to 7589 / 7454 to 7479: 0.19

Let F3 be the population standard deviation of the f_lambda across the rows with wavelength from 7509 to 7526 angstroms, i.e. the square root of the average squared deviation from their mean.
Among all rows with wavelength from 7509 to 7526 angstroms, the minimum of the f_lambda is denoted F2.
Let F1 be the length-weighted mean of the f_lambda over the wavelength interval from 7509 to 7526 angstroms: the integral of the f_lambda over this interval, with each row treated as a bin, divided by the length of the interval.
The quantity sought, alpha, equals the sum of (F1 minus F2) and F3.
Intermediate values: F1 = 35.5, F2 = 34.4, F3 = 0.8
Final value 1.9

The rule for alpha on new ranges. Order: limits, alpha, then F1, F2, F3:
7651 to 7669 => 4.5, 33.6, 30.7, 1.6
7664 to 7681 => 5.0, 33.9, 30.7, 1.8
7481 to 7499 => 1.2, 35.9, 35.1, 0.5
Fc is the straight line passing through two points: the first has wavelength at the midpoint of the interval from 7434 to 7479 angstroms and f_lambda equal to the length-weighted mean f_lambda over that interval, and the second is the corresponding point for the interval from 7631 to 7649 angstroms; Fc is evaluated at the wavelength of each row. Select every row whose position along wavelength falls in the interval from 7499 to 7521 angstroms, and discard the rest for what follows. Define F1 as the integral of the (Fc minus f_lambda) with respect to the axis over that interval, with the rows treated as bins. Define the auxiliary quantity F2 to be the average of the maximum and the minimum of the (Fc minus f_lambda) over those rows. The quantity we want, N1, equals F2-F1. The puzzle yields -4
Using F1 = 5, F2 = 0.4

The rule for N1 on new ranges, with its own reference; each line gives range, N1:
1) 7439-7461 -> -2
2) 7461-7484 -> 3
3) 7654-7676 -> -31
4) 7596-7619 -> 15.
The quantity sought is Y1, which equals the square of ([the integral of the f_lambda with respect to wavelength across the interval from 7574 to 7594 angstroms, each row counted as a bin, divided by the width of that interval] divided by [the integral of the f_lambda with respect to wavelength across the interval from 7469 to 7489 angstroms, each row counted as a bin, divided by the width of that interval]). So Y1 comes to 0.988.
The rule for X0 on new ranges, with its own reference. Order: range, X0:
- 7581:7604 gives 1.02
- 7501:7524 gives 0.99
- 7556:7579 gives 1.01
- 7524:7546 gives 1.02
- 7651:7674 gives 0.98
